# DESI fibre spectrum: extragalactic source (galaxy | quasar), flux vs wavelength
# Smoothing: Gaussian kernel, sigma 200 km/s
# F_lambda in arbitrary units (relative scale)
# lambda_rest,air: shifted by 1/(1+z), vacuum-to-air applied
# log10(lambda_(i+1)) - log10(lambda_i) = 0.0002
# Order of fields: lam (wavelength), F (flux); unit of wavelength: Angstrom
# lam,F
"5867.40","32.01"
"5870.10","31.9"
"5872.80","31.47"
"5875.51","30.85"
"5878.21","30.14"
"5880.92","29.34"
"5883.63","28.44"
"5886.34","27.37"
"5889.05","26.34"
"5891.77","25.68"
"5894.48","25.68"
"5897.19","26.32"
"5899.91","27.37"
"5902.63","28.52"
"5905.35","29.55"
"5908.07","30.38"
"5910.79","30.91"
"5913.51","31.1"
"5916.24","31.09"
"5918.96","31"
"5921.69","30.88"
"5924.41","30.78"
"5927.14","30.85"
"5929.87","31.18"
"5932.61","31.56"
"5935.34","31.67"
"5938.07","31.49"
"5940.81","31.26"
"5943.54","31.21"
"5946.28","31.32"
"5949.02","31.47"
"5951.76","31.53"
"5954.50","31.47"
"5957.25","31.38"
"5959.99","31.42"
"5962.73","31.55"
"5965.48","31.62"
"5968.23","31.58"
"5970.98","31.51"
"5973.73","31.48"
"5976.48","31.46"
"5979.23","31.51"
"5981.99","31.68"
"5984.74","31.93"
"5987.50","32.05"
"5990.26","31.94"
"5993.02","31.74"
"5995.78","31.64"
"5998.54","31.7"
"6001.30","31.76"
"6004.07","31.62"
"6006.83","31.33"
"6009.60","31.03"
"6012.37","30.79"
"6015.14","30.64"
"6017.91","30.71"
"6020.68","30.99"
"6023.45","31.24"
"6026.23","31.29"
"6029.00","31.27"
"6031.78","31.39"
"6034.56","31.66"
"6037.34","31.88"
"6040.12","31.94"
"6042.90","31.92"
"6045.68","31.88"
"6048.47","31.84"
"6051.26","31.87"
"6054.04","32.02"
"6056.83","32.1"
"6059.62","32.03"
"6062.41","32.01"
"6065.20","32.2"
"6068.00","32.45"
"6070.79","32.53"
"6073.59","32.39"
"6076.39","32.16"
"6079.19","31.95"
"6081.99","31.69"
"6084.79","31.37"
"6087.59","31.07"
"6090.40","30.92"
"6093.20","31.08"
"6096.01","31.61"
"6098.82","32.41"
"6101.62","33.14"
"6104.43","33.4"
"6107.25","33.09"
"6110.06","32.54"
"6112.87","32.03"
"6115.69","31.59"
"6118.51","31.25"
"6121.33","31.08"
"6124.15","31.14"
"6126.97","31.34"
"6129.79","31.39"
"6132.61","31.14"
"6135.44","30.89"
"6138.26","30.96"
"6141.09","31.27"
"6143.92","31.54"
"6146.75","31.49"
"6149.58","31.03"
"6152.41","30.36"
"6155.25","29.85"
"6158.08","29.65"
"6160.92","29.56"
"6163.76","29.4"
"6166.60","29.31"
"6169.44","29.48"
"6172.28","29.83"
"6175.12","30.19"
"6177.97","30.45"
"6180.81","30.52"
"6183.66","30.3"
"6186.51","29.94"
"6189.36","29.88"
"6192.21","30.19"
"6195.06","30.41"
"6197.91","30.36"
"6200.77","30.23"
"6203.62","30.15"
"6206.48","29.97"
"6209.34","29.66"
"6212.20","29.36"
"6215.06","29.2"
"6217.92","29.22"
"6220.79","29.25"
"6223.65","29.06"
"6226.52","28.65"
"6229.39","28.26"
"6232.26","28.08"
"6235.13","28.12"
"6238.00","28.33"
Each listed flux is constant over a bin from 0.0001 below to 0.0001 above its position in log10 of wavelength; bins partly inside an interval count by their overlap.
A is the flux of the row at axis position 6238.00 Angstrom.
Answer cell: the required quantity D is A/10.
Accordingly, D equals 2.83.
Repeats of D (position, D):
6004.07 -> 3.16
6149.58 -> 3.10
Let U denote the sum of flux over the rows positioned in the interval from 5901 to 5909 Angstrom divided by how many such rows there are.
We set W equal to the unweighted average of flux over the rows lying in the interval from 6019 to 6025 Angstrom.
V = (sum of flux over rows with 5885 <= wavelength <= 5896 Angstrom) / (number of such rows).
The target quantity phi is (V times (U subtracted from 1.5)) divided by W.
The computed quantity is -23.6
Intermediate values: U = 29.5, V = 26.3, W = 31.1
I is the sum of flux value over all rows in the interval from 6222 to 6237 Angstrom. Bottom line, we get 142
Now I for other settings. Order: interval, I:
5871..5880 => 92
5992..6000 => 95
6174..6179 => 61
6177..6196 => 212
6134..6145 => 125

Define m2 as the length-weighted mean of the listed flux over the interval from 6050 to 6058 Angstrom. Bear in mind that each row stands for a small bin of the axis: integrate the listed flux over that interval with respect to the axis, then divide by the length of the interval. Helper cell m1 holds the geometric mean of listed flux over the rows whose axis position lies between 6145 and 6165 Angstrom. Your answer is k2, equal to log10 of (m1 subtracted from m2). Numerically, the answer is 0.3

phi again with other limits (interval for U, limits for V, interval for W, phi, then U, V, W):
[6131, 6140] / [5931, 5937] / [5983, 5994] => -29.2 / 31.0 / 31.6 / 31.9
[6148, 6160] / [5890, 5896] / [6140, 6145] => -23.5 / 30.2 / 25.7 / 31.4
